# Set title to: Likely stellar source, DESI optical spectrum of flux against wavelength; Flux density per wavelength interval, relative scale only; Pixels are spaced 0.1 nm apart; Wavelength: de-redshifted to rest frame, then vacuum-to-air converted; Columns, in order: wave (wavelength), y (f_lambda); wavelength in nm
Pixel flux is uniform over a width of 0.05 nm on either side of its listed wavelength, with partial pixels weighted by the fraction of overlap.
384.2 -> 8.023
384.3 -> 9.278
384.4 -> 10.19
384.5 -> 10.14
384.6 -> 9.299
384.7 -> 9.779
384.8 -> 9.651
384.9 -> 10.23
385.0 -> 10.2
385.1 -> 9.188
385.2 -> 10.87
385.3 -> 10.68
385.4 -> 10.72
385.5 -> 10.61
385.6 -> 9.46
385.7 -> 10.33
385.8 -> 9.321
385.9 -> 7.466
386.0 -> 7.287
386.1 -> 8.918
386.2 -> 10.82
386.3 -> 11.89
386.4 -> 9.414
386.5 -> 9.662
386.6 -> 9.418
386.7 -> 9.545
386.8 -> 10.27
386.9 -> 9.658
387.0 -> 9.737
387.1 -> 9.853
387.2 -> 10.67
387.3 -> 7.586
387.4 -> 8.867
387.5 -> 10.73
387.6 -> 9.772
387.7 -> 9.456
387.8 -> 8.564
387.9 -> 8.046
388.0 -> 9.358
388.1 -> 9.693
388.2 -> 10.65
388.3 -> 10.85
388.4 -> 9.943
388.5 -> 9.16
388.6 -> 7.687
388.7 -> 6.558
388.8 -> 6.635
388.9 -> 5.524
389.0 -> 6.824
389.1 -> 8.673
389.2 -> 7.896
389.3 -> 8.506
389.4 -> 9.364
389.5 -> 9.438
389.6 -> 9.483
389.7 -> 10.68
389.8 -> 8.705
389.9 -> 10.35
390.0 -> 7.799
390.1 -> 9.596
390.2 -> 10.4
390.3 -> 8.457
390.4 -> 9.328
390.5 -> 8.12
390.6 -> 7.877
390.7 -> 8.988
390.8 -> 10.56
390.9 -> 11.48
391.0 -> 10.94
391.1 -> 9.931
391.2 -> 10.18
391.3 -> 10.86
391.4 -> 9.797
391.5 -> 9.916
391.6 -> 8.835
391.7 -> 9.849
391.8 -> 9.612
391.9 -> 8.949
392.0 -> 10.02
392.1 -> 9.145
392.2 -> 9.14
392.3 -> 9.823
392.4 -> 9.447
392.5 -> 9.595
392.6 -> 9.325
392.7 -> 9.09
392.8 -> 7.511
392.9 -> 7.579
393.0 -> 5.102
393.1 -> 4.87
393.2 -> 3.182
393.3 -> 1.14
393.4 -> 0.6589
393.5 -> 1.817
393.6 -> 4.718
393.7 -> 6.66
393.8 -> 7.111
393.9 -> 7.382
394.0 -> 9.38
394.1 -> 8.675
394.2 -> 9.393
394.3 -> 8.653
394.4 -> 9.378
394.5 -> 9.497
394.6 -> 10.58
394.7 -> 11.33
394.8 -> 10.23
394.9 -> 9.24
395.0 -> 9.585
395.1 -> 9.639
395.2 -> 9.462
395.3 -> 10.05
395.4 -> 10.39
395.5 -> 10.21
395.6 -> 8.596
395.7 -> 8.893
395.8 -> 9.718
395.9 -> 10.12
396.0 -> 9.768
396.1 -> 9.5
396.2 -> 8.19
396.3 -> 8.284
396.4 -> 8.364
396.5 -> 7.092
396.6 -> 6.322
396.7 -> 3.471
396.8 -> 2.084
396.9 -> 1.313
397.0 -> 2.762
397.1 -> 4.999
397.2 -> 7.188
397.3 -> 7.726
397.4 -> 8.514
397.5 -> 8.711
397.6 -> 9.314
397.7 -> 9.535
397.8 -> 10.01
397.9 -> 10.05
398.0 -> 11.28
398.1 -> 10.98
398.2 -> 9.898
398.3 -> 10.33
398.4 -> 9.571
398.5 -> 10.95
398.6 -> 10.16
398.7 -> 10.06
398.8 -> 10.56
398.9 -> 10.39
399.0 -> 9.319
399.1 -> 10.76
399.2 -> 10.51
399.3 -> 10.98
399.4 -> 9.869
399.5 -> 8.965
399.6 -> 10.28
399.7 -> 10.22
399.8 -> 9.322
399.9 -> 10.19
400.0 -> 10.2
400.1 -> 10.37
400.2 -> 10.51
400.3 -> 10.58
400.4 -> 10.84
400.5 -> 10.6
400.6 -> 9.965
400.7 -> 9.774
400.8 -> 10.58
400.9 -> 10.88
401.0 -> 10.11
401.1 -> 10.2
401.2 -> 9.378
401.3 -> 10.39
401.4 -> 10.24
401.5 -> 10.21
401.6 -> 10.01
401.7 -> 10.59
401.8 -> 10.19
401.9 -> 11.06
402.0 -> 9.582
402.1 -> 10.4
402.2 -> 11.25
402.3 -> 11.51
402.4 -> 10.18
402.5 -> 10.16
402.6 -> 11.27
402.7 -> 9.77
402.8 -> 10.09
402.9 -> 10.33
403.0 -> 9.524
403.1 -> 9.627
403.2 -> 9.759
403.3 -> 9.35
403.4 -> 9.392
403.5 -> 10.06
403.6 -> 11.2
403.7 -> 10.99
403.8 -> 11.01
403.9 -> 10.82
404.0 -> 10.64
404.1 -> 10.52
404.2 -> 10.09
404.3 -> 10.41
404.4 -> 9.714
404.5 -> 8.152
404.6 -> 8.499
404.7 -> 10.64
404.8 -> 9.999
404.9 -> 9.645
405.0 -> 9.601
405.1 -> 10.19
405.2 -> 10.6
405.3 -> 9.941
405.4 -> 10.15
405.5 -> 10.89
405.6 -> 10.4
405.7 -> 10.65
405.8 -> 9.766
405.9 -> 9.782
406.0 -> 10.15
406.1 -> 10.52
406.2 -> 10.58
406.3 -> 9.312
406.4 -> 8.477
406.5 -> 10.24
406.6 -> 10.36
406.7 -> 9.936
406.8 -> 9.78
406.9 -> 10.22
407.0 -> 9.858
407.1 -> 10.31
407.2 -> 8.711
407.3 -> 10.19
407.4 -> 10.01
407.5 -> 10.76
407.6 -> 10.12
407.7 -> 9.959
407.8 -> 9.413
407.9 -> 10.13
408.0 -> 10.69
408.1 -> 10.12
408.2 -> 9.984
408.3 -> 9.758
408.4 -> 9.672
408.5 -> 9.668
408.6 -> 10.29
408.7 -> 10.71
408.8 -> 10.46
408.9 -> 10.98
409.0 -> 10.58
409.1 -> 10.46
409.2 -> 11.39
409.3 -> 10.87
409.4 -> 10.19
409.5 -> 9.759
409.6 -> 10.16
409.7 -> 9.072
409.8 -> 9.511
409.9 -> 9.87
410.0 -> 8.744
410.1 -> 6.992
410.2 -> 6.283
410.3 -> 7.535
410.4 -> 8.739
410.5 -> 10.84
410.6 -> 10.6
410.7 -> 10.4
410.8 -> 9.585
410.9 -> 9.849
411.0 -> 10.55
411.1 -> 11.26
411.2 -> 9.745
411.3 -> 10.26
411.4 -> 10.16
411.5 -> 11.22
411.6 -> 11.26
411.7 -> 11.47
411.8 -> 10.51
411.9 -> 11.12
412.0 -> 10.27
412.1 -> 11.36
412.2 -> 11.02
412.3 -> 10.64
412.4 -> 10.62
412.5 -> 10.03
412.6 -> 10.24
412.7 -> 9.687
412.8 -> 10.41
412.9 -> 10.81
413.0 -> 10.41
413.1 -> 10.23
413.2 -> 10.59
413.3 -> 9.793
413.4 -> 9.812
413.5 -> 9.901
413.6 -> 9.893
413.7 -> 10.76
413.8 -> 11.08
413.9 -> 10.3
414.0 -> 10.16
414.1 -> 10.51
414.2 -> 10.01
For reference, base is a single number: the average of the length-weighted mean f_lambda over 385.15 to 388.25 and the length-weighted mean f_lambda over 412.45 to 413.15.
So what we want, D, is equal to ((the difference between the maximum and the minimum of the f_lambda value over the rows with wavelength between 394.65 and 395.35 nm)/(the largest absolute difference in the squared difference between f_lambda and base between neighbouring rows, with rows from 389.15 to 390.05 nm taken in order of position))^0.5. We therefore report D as 0.7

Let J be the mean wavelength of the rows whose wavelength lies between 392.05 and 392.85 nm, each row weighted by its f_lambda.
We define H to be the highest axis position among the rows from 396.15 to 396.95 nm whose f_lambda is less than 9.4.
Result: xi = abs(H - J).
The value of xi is 4.46 nm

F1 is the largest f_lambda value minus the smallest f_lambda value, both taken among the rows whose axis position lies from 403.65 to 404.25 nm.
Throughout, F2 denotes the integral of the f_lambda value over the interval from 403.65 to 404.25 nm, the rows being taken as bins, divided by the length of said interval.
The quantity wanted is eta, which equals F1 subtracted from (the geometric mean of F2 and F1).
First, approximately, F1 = 0.9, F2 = 10.7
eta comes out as 2.21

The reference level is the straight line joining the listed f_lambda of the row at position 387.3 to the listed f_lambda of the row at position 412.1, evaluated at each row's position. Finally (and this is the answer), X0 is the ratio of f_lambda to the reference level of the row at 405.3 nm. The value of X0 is 0.96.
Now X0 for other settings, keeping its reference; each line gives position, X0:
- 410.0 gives 0.79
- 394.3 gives 1.00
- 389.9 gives 1.30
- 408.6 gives 0.95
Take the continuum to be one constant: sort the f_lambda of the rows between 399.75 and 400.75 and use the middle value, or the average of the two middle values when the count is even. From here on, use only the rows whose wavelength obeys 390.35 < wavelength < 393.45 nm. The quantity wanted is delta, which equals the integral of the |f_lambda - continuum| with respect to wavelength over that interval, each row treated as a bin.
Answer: 6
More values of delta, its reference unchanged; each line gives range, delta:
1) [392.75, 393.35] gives 3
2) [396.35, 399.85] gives 7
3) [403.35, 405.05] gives 1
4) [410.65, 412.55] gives 1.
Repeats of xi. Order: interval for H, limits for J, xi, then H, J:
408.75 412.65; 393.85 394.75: 16.08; 410.4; 394.32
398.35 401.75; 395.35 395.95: 5.55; 401.2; 395.65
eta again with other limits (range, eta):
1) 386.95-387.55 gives 2.34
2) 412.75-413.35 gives 2.23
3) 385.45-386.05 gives 2.17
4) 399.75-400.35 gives 2.32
